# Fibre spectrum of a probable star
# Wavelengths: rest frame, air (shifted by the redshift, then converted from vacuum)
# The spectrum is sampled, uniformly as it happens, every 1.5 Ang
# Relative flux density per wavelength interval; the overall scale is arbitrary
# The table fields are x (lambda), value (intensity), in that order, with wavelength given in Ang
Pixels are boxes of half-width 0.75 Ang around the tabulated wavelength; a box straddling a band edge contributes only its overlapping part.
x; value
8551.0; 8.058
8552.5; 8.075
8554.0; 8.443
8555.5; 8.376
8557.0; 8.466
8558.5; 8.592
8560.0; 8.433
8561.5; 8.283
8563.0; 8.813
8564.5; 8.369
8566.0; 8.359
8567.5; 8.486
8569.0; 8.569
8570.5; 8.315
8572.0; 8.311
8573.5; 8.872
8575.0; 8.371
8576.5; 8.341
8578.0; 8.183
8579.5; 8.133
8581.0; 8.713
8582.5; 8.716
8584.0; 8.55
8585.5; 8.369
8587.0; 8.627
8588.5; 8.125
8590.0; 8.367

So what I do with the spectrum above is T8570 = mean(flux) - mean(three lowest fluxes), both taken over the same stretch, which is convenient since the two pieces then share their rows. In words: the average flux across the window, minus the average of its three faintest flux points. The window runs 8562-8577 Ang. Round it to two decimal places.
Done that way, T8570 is 0.16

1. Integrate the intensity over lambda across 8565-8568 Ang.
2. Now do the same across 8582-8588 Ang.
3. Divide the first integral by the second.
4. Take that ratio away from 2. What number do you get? 1.51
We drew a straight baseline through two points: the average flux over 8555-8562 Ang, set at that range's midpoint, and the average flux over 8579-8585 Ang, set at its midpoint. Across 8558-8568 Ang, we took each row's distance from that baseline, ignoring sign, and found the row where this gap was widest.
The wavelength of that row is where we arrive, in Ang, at 8563.0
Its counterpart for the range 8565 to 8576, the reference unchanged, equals 8573.5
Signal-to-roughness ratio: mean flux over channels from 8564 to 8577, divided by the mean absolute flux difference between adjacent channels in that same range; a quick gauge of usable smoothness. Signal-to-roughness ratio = 43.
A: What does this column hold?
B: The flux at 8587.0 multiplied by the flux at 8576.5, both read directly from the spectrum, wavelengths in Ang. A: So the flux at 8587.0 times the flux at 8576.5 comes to 72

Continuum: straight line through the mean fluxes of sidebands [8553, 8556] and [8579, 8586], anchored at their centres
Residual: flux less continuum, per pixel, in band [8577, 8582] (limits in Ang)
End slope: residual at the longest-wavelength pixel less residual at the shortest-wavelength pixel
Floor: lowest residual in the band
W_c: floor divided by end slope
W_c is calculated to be -0.7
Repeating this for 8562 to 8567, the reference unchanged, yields 0.2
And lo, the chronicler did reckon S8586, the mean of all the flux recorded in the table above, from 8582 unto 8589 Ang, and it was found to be 8.48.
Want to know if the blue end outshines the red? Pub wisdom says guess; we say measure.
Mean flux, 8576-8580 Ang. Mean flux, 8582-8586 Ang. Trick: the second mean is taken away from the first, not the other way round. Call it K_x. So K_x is -0.33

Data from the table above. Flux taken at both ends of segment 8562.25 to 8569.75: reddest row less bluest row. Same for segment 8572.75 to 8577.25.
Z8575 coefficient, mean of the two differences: -0.39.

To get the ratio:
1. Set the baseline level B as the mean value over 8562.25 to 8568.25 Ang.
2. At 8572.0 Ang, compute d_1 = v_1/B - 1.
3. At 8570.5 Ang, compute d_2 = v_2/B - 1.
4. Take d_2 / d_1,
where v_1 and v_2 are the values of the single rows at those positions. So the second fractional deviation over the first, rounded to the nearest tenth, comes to 1.0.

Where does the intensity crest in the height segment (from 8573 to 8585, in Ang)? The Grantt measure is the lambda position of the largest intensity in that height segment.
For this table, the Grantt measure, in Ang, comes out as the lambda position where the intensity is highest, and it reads 8573.5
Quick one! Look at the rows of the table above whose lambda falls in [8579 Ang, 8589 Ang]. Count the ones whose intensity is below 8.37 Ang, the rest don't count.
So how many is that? 3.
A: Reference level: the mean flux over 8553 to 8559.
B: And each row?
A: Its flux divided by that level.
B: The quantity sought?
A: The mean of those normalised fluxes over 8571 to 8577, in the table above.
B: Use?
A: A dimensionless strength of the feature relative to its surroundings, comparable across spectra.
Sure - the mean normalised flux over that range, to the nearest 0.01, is 1.00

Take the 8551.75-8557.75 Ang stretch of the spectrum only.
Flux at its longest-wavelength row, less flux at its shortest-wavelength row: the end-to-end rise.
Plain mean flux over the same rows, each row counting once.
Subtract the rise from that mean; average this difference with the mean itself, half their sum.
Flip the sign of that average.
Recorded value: -8.14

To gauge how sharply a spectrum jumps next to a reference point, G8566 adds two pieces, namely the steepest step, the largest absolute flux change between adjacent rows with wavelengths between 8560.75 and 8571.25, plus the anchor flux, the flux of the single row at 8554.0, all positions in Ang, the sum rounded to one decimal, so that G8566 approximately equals 9.0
